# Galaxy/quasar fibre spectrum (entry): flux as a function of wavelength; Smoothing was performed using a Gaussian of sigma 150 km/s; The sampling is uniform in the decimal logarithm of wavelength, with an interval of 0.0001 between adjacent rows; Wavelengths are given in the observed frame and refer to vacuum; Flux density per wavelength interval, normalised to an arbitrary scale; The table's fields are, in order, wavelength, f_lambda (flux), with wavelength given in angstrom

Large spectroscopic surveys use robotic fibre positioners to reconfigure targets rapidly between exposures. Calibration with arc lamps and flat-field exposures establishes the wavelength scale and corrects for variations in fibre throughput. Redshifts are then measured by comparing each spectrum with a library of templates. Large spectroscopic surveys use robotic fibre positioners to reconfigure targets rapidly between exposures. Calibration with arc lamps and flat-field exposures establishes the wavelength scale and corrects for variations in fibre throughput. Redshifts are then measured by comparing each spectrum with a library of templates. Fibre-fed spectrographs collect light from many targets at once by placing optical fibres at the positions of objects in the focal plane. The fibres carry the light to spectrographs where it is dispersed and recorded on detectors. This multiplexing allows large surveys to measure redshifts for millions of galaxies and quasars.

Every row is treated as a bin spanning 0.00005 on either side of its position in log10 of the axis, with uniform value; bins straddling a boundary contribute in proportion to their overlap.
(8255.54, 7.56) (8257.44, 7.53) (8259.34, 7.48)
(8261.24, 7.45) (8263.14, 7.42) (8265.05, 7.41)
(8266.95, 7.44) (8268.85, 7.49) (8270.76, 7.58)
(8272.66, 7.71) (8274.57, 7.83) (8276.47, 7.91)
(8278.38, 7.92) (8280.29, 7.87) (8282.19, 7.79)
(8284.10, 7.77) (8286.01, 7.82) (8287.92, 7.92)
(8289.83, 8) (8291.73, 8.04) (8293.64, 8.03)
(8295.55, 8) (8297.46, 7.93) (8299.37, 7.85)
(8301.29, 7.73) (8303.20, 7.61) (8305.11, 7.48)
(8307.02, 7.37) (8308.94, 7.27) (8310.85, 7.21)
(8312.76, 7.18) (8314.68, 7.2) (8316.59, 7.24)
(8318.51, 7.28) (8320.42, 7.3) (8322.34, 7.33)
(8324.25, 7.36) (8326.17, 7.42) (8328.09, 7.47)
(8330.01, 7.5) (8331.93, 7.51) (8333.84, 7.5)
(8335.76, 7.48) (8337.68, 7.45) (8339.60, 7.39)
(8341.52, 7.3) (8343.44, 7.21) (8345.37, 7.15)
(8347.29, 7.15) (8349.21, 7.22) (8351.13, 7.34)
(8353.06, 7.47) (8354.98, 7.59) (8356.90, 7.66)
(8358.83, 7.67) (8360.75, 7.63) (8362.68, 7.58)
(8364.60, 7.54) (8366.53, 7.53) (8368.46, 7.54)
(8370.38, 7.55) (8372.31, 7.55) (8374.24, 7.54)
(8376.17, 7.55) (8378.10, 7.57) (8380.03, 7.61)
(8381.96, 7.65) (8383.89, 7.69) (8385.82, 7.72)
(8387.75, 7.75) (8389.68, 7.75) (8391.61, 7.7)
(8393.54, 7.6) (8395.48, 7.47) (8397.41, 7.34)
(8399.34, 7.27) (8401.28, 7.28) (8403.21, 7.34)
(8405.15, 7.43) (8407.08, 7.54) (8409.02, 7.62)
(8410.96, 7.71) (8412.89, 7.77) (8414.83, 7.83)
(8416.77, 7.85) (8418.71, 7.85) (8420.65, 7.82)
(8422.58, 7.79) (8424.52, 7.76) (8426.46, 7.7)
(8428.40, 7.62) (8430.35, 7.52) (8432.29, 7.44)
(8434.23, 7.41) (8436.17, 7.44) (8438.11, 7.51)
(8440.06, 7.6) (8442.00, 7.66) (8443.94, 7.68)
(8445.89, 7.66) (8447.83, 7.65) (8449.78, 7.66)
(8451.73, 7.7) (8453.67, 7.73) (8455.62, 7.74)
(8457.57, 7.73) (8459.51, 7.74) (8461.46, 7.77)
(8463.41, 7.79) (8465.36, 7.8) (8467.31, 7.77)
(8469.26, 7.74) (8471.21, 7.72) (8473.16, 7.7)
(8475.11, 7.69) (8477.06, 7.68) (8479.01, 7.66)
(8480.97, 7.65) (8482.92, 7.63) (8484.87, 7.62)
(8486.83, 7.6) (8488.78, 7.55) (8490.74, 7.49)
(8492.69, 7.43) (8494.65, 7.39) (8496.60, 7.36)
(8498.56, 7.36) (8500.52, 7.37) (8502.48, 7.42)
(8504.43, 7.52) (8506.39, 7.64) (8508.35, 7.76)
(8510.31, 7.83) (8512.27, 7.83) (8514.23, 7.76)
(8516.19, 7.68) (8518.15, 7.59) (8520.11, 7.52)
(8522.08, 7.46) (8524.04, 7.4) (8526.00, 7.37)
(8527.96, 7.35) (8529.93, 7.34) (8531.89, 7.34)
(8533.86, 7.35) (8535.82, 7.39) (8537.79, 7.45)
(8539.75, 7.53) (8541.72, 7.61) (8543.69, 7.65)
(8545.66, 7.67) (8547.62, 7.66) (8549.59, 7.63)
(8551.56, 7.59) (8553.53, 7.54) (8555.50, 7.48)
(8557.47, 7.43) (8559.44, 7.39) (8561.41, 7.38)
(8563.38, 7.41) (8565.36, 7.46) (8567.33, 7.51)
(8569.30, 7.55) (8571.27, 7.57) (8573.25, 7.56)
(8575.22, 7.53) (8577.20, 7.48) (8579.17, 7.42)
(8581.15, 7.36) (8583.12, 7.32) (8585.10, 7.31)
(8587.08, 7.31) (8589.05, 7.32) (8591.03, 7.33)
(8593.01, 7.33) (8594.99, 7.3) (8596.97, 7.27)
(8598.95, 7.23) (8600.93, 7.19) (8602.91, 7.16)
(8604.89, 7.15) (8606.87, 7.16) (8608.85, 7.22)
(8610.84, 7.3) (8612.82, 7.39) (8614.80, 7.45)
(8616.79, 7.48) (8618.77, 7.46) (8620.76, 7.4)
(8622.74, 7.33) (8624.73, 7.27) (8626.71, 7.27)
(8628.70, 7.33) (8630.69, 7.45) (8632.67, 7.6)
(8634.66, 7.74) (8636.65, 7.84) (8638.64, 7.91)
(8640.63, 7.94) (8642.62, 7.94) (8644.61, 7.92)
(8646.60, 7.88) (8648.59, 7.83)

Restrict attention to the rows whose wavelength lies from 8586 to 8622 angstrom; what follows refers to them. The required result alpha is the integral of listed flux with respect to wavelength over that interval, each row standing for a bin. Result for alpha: 263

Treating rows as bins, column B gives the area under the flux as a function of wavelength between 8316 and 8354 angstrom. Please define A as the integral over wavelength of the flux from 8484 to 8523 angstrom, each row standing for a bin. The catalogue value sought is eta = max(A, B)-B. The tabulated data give 15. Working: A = 295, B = 279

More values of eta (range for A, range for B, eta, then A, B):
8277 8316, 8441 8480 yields 0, 300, 301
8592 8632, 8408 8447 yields 0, 292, 299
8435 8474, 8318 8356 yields 20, 300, 280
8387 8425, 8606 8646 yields 0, 290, 301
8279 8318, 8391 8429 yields 9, 299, 289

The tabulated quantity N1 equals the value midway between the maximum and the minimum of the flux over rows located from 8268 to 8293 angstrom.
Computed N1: 7.8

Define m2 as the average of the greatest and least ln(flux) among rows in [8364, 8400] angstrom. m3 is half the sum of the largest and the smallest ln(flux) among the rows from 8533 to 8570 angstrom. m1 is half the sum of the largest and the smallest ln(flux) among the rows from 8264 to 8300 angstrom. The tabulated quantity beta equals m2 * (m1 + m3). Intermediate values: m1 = 2.04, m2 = 2.016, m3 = 2.02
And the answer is 8.18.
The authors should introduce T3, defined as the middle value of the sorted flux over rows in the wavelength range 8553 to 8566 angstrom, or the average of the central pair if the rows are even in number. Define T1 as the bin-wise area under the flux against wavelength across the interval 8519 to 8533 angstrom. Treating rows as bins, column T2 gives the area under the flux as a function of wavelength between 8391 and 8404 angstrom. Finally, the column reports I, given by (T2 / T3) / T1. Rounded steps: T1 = 104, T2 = 97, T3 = 7.43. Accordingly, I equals 0.125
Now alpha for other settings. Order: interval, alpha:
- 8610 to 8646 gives 272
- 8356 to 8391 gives 267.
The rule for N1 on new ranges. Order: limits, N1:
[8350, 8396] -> 7.5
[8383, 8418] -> 7.6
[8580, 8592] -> 7.3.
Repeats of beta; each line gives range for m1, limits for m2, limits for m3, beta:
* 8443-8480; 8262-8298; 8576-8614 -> 8.24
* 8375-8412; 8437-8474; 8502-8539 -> 8.22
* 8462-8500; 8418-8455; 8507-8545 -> 8.23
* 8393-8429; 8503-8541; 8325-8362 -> 8.15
